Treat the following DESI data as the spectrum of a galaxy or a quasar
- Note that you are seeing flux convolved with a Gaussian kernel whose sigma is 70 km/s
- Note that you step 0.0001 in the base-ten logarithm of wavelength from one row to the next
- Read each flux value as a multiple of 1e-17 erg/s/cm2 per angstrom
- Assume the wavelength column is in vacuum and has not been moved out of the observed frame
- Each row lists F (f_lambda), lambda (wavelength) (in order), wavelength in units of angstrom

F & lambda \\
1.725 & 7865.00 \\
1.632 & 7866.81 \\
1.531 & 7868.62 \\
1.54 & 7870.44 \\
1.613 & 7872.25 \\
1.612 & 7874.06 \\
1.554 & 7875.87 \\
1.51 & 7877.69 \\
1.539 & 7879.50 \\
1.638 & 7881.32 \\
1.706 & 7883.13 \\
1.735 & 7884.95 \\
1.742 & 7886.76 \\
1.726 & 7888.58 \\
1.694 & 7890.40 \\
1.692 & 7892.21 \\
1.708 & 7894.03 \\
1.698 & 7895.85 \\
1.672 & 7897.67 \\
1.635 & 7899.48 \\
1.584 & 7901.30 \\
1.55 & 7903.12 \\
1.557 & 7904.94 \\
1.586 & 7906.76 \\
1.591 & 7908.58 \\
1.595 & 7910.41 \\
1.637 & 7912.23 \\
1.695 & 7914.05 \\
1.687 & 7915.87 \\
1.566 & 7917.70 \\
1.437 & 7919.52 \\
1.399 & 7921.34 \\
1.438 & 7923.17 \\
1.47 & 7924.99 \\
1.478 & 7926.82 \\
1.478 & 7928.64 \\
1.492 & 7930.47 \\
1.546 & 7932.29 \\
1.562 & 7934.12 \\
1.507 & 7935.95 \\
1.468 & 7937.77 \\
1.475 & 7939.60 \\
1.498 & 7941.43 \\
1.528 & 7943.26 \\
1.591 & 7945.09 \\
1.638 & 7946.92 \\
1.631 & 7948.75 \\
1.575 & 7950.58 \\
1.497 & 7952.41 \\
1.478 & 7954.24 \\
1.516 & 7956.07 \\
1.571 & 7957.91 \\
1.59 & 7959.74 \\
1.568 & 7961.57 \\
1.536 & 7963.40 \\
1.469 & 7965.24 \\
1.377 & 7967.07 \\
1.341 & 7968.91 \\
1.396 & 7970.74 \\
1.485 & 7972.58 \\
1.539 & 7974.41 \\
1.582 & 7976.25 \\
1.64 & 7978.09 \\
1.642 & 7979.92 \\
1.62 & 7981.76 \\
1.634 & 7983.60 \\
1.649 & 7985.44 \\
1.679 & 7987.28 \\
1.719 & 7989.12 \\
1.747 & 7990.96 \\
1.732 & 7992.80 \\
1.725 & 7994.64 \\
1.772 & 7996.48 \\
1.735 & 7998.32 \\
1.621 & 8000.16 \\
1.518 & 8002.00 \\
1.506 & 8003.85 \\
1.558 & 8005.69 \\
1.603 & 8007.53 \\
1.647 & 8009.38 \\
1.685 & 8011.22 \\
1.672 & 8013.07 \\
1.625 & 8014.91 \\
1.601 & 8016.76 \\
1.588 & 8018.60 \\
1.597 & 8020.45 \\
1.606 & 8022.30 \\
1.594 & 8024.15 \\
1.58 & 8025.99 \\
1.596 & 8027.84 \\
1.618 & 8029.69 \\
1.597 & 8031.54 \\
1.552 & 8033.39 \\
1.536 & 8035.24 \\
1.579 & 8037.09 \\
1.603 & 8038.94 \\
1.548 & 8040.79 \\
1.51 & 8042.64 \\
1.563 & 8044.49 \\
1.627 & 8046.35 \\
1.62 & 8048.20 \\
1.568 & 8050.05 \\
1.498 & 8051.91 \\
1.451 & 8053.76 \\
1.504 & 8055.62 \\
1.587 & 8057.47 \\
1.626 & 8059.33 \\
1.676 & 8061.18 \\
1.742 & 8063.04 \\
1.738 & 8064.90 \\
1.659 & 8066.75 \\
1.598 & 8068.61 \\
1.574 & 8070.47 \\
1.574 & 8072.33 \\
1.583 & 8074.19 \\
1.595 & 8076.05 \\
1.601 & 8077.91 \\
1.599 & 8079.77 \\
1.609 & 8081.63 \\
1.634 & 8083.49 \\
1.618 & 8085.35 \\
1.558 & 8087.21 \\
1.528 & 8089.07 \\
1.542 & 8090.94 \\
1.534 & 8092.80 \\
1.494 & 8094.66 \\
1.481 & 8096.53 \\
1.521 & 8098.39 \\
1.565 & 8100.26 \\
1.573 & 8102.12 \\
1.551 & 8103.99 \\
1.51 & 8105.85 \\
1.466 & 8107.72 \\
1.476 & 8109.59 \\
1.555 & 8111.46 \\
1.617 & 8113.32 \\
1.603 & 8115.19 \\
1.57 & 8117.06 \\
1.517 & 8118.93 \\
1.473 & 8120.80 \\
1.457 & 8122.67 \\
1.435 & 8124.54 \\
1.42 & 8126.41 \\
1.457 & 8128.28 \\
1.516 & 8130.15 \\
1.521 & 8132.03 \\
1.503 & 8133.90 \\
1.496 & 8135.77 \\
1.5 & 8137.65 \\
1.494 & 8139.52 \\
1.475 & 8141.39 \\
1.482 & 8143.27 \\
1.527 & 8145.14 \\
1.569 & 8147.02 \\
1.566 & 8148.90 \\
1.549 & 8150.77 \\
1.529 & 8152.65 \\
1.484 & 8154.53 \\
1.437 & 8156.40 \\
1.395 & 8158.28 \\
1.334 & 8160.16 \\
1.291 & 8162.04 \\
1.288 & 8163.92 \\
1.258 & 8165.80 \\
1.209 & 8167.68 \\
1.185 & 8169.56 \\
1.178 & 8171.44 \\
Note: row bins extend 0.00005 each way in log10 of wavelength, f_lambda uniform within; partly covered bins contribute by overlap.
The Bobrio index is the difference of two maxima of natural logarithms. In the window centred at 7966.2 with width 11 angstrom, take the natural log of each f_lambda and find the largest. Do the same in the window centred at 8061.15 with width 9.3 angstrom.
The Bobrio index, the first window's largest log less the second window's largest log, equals -0.11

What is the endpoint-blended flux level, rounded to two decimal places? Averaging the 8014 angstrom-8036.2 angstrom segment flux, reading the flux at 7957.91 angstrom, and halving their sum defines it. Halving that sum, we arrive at 1.58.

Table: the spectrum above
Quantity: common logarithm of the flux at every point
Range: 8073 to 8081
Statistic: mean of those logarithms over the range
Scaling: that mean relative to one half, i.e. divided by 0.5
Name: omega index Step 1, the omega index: 0.405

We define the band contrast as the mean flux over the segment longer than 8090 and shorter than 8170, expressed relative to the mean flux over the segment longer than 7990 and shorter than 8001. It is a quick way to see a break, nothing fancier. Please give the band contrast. 0.86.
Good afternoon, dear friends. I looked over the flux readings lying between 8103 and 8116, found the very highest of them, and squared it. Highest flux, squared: 2.61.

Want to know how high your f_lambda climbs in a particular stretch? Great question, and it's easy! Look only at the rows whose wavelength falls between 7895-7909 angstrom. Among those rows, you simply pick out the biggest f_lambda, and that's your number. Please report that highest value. 1.698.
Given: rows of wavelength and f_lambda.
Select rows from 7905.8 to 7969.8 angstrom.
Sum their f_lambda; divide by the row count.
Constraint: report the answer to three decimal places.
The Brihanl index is 1.529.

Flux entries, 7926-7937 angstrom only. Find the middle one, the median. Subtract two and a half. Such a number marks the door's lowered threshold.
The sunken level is -1.00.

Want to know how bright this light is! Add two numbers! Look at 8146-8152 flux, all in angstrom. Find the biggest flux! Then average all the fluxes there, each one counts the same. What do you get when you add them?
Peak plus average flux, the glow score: 3.13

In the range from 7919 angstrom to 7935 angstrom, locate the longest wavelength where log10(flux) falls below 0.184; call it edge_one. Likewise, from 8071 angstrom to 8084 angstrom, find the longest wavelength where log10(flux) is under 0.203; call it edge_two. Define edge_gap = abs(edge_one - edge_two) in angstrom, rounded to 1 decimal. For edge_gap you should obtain 145.6 angstrom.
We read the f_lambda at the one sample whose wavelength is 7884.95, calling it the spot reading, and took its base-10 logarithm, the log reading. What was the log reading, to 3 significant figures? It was 0.239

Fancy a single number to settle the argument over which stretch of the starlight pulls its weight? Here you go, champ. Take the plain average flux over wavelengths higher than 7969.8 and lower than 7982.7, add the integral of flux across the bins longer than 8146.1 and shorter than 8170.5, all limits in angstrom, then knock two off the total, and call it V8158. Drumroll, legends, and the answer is 34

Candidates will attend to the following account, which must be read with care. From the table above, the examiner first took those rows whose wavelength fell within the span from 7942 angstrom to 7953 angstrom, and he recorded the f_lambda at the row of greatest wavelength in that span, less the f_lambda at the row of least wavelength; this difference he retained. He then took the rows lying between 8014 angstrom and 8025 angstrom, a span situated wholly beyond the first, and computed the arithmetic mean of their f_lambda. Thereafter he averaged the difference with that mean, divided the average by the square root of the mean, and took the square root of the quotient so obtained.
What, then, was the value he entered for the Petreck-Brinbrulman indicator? 0.79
